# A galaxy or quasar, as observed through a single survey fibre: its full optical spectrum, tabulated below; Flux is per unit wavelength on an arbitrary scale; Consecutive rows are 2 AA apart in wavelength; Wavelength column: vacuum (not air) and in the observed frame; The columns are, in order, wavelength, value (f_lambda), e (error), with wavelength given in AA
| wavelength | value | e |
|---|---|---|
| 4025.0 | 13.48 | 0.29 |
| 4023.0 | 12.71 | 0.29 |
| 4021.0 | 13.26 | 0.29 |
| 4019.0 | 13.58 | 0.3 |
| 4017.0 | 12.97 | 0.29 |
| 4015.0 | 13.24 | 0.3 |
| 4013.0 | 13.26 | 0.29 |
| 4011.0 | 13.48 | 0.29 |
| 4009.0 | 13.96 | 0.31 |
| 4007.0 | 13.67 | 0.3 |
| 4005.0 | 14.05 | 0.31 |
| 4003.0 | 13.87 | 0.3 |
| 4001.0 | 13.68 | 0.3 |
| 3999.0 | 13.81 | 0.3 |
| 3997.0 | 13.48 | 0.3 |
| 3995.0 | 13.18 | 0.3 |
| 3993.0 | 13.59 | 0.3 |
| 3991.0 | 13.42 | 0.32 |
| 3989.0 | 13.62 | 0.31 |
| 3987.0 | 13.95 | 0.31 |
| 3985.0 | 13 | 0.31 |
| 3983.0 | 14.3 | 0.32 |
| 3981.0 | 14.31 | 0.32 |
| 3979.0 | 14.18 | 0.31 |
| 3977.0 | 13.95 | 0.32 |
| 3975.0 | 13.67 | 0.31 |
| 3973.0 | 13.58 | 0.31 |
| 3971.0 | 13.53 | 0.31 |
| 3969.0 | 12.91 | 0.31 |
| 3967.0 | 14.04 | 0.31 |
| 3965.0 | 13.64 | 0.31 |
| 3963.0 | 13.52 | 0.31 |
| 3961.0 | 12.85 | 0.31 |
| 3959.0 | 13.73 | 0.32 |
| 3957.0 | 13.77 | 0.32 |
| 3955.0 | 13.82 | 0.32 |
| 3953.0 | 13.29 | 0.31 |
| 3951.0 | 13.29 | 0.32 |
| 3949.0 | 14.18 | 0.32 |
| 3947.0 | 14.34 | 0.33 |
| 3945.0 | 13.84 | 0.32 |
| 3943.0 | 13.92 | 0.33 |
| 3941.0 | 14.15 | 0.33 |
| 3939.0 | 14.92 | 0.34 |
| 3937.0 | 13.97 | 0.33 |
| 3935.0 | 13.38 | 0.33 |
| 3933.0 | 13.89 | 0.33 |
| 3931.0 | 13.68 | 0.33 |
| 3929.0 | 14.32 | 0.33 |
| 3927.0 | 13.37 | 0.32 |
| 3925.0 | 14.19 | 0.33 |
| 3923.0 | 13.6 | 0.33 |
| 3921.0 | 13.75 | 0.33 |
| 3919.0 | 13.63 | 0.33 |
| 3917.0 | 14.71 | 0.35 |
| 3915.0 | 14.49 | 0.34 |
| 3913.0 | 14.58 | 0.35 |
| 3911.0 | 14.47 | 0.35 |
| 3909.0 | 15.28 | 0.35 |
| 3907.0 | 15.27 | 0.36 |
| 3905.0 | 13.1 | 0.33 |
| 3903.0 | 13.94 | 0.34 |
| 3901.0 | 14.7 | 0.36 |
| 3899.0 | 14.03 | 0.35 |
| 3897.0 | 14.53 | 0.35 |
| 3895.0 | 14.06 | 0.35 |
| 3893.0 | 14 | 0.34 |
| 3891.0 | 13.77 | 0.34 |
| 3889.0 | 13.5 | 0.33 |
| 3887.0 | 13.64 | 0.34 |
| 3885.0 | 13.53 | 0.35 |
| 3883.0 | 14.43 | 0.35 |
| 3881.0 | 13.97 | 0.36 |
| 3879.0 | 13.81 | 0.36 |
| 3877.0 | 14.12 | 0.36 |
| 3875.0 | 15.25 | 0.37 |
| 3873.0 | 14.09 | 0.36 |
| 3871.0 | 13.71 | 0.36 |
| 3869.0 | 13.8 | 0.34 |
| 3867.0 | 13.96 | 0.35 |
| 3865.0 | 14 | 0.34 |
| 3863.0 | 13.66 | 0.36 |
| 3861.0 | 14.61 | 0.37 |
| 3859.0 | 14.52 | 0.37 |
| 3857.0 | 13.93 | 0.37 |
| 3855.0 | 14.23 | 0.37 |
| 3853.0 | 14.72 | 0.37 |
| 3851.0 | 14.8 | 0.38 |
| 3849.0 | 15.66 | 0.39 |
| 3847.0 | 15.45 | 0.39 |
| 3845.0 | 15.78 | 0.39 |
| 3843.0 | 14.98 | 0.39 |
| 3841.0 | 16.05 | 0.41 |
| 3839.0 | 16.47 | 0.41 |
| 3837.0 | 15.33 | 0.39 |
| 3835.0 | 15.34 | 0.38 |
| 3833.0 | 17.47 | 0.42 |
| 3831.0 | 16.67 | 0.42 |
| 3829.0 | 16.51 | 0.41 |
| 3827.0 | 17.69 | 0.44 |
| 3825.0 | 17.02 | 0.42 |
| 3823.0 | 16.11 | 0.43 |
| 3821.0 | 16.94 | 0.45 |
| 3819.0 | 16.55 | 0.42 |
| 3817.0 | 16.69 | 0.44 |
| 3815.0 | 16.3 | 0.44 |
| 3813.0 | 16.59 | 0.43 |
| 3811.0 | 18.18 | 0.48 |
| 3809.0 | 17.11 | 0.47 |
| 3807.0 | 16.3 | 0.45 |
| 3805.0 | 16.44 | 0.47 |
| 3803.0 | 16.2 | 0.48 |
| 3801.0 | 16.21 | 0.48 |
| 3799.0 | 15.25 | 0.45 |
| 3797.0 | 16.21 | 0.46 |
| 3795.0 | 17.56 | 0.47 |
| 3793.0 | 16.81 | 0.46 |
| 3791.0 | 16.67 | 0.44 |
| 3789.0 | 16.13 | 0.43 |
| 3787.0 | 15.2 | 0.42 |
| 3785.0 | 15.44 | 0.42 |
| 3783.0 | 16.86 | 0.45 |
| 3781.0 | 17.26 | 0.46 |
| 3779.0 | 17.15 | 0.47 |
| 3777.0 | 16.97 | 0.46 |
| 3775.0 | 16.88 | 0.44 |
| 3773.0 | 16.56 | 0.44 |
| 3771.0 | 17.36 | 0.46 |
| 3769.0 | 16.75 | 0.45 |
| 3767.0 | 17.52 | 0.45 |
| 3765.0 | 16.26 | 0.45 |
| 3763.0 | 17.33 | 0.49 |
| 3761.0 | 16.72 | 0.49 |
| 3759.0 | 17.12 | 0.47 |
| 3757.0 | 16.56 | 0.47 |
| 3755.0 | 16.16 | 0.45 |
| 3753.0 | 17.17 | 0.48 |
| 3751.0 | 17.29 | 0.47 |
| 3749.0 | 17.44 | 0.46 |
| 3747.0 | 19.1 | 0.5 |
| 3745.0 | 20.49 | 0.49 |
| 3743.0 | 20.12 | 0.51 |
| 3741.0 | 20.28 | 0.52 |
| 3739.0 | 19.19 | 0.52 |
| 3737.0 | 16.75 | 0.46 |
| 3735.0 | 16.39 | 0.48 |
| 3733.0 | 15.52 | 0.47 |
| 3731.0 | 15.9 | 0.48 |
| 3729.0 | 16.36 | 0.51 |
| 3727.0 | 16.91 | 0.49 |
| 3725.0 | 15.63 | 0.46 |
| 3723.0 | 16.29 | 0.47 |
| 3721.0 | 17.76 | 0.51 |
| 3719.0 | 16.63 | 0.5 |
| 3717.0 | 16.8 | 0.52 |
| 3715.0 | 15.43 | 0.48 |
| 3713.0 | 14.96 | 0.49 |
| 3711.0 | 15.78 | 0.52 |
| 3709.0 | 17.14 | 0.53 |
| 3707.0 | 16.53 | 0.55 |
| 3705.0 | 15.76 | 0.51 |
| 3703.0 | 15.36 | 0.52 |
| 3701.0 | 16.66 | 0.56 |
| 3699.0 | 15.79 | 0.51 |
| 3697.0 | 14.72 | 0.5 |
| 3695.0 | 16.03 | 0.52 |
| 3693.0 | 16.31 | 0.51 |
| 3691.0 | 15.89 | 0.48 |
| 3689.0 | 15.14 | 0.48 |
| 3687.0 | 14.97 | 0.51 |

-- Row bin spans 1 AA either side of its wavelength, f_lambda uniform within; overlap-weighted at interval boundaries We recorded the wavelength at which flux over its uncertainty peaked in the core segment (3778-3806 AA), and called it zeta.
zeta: 3791.0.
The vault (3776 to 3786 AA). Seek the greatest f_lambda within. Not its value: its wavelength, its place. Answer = 3781.0 AA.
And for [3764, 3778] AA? 3767.0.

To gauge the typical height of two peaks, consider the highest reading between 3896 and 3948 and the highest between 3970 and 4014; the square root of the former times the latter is 14.8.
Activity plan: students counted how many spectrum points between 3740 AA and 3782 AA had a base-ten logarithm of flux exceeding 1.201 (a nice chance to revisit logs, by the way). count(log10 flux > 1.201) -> 21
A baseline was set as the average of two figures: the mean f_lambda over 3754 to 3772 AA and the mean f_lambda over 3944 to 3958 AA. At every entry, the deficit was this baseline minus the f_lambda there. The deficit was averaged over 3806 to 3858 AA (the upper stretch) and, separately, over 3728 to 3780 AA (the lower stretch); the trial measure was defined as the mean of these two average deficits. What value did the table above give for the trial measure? -1.4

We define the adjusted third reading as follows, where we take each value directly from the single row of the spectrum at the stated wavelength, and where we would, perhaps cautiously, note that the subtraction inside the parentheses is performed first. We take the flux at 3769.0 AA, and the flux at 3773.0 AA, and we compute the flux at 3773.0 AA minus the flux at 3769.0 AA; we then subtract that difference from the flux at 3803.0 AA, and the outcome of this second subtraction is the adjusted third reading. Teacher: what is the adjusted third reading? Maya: 16.4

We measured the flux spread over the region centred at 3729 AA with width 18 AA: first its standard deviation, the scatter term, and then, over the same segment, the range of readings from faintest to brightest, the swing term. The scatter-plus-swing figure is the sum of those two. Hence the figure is 2.9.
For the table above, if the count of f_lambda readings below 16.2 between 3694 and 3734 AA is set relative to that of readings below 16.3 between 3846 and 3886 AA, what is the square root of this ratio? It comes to 0.74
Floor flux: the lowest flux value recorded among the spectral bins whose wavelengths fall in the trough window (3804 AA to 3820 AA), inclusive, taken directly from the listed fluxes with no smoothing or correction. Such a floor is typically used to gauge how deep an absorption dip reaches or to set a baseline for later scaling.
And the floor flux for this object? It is 16.3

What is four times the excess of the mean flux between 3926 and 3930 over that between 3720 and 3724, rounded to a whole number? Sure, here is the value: -13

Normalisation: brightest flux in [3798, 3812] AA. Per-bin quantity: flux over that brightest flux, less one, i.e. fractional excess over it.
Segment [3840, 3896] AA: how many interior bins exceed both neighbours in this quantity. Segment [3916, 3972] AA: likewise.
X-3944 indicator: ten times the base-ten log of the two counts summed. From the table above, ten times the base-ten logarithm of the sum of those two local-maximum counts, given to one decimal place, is 11.8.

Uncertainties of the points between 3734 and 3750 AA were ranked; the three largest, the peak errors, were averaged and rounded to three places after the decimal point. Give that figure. 0.517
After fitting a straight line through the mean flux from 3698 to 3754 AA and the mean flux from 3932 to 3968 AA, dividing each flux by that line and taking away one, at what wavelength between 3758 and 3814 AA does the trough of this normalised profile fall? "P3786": 3787.0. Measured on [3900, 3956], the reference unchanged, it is 3905.0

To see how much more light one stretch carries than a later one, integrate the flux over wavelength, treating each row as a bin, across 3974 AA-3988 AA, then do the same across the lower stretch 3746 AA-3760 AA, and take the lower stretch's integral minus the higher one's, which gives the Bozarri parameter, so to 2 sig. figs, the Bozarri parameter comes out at 47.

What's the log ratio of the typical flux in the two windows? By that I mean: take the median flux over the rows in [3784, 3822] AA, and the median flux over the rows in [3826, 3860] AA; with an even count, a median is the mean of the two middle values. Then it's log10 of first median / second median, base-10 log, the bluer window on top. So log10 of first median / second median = 0.027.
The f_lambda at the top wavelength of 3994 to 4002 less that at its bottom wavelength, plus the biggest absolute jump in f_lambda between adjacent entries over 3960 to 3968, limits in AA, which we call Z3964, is 1.2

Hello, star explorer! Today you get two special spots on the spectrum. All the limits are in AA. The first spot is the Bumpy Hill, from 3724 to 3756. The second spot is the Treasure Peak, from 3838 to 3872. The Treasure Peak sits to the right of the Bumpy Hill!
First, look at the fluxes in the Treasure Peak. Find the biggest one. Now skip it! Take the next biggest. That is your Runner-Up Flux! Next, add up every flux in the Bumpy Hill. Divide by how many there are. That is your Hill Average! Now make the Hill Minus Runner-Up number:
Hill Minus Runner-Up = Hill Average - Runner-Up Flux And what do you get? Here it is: 1.5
